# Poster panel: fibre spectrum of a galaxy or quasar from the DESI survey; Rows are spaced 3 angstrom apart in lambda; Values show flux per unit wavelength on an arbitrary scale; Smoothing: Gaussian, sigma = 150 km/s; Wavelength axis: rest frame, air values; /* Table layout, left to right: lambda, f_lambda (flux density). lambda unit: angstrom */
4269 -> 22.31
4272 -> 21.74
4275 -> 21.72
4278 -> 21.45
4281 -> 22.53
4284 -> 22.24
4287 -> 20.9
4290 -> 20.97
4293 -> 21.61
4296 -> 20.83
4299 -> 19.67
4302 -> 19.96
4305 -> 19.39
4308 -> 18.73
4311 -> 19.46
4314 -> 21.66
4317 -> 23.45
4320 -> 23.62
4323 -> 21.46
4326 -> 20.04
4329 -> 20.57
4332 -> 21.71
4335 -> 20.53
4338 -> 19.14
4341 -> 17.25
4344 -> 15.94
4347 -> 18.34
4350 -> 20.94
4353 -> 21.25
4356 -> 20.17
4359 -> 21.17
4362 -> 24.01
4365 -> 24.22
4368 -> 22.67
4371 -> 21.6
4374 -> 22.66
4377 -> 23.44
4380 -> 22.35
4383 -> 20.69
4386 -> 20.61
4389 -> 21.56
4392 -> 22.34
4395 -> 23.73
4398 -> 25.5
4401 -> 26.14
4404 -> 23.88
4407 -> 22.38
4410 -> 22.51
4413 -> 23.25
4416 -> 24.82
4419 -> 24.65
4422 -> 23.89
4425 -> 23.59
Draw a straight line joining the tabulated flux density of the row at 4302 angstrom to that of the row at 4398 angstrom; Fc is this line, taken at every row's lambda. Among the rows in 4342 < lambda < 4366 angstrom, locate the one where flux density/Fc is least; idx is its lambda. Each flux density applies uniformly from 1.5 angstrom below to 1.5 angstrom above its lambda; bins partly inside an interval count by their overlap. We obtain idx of 4344 angstrom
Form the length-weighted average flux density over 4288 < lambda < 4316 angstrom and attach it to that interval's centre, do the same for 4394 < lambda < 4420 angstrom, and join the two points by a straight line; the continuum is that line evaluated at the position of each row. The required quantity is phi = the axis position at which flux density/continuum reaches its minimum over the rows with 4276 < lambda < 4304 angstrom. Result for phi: 4299 angstrom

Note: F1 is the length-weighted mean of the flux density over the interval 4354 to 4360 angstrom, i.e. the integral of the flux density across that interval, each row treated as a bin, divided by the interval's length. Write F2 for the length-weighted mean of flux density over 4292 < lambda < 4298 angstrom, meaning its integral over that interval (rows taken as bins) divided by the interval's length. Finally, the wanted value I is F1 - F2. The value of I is -0.4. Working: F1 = 20.7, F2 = 21.1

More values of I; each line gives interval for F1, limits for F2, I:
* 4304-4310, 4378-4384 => -2.7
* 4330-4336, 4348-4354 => 0.3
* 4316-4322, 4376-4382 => 0.7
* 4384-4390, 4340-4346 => 4.3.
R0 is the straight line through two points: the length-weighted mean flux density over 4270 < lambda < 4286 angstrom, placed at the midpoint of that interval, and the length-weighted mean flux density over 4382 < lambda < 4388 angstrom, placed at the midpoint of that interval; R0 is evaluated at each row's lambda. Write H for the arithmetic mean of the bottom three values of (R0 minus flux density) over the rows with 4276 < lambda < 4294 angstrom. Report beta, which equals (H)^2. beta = 0.1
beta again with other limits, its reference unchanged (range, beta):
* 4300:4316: 1.5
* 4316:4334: 2.3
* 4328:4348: 0.1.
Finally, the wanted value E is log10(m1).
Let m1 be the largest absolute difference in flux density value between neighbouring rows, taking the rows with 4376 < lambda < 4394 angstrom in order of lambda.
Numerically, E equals 0.22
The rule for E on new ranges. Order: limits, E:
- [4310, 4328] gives 0.34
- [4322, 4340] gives 0.15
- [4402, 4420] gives 0.20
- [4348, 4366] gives 0.45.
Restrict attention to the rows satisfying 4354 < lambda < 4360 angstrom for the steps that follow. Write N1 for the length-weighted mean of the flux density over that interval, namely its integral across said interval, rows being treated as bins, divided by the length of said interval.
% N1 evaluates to 20.7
